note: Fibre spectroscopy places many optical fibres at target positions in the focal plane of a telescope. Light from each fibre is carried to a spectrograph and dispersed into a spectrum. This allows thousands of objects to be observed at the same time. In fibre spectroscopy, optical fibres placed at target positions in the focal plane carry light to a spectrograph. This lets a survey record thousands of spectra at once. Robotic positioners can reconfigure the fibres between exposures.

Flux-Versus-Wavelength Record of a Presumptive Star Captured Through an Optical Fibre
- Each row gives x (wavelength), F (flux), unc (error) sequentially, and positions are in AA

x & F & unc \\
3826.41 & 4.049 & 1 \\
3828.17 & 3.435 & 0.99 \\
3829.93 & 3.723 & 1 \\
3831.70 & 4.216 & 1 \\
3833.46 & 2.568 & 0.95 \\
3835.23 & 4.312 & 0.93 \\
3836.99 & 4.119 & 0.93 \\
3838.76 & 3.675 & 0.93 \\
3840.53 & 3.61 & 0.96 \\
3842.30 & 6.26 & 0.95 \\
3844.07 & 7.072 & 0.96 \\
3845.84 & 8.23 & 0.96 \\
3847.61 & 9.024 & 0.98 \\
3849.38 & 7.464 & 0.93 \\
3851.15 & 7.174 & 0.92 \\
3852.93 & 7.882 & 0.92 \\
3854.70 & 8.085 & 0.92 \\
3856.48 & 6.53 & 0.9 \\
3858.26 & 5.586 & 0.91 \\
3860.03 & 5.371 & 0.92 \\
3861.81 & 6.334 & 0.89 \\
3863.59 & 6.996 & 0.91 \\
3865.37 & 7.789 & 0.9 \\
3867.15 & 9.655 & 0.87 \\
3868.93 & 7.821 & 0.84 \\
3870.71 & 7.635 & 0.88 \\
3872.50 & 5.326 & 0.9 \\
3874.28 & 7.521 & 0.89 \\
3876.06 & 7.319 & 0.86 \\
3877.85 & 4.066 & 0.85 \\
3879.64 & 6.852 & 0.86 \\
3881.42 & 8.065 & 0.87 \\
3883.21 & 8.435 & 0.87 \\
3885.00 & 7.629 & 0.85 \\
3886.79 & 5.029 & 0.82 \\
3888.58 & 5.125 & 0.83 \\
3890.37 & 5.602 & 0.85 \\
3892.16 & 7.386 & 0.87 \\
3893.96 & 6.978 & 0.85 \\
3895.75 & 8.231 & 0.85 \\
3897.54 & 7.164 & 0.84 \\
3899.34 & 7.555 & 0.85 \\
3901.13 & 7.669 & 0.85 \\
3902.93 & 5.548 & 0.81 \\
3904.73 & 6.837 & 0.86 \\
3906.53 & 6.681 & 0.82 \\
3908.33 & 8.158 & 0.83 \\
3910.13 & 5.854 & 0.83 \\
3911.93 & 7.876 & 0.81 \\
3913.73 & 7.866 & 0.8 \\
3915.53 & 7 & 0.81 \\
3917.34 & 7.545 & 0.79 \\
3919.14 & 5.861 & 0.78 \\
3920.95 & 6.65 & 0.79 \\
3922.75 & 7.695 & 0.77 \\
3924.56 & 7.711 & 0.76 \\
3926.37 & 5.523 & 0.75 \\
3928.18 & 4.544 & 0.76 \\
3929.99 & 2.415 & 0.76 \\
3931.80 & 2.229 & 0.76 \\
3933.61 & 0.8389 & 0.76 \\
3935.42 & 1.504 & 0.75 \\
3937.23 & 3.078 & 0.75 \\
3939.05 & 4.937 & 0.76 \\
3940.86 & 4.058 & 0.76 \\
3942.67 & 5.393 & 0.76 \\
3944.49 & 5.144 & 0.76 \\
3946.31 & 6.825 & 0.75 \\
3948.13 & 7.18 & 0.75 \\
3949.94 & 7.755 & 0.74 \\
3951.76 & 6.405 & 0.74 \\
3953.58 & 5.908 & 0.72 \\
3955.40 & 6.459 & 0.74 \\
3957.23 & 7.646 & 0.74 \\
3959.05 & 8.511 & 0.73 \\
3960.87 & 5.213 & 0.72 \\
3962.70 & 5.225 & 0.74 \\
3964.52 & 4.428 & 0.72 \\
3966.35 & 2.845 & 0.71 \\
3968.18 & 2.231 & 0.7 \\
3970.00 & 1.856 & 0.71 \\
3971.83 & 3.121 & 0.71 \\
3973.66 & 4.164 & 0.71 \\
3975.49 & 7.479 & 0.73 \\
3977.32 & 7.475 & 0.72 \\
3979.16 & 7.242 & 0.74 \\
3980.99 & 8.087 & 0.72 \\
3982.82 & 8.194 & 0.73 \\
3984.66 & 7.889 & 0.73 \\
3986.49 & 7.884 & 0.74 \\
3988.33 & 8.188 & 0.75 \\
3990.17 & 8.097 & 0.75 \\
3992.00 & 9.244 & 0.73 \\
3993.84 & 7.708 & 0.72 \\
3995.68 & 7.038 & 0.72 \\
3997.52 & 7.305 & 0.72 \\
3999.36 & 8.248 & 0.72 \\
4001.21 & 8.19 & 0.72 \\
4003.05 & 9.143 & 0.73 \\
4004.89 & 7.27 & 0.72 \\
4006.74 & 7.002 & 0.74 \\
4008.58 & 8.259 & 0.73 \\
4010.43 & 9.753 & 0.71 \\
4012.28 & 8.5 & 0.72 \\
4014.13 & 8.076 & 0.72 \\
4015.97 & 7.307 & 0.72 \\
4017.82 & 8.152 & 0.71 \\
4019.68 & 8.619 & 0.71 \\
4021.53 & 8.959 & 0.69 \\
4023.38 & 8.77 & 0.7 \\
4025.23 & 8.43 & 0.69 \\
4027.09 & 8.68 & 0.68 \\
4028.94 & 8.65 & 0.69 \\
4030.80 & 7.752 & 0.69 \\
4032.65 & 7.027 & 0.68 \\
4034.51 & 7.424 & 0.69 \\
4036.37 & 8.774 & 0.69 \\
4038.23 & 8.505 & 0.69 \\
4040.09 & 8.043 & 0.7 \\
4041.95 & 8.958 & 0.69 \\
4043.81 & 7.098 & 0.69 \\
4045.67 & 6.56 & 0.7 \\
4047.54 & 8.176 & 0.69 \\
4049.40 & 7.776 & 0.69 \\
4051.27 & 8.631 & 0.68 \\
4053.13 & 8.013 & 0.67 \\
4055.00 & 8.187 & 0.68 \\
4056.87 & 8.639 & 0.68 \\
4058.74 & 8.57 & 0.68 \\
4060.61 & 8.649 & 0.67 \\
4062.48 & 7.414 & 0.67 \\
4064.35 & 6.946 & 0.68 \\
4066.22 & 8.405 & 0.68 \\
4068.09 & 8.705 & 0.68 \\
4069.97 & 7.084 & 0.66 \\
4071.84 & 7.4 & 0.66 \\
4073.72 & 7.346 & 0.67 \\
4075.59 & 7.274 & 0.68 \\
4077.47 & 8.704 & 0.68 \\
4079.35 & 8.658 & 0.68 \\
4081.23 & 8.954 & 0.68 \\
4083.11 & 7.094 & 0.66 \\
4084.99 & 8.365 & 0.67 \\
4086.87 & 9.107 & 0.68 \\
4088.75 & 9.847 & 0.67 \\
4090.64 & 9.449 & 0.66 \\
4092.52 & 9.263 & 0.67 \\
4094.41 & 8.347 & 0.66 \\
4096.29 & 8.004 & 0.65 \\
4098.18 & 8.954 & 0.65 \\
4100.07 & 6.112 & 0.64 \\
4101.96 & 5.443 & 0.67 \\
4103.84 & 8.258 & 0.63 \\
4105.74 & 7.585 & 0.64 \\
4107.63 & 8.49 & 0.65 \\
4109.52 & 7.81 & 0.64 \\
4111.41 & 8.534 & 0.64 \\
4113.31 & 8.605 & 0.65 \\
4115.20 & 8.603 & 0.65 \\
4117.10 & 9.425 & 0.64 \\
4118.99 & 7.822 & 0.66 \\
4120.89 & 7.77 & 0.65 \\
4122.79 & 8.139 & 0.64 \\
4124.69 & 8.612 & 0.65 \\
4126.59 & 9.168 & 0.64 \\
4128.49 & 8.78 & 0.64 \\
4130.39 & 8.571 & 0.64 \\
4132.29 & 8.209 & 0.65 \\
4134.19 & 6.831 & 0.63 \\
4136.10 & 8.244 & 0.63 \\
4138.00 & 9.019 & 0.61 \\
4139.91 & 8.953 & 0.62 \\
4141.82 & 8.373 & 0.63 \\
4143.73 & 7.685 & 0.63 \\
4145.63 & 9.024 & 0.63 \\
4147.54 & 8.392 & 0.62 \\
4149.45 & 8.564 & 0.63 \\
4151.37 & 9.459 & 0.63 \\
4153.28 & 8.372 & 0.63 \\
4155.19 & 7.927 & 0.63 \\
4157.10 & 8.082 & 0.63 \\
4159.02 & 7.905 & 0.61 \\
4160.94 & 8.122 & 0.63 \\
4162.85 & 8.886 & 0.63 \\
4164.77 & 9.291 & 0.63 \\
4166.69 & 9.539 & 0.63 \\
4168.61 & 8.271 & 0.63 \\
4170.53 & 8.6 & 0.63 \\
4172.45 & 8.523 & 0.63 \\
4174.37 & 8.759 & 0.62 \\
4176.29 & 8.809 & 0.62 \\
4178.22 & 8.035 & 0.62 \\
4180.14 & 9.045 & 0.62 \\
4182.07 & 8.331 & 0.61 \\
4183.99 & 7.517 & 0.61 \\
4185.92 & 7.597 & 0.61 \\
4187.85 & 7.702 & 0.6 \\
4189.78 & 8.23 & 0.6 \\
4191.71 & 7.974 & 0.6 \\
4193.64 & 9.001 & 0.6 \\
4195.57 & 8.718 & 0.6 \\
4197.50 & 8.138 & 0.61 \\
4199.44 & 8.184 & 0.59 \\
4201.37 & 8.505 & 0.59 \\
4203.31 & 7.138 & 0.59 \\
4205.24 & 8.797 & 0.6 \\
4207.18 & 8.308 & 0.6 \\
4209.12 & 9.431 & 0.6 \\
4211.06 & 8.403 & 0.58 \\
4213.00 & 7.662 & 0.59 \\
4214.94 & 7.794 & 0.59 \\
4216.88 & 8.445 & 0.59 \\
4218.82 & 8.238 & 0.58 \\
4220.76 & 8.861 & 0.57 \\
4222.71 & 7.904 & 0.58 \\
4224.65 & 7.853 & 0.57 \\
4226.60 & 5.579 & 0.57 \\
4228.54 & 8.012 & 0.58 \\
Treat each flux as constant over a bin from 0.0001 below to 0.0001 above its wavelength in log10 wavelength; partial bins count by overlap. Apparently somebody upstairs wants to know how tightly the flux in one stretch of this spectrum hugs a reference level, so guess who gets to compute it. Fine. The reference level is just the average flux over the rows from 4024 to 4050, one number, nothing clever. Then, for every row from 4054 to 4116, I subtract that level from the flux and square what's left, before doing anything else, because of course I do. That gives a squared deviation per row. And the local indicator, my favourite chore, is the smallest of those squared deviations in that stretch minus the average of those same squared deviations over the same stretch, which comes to -0.89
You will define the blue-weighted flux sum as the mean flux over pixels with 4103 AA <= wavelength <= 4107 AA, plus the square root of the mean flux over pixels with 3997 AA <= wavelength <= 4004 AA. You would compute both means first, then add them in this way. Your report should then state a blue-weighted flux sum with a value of 10.8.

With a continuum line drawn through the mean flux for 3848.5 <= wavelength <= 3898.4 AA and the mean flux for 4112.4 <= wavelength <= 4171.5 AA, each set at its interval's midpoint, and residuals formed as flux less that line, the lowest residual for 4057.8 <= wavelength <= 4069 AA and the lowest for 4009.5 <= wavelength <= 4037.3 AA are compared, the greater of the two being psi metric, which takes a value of -0.8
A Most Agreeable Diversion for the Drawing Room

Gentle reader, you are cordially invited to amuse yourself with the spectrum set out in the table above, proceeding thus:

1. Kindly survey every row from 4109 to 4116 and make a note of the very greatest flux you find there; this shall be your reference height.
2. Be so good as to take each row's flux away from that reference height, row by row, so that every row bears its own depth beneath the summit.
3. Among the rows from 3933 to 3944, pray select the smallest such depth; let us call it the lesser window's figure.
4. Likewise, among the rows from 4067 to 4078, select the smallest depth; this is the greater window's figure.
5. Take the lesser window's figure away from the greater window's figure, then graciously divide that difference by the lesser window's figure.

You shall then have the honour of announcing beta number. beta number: -1.0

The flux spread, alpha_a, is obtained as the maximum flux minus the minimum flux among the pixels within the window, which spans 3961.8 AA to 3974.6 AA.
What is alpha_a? 3.4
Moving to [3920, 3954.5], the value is 6.9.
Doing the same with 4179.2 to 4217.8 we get 2.3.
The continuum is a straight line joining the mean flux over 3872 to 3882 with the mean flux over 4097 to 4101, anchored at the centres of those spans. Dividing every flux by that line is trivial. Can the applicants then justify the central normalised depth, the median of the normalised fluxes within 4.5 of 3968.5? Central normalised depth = 0.41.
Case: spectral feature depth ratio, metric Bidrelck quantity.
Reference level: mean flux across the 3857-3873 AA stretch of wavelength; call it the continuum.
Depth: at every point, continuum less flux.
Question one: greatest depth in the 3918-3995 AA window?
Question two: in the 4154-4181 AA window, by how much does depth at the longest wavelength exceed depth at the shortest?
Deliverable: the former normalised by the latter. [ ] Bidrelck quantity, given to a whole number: -5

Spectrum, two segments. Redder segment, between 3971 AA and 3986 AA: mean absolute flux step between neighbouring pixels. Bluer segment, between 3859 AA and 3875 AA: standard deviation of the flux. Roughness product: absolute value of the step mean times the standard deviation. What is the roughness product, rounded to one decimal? 1.1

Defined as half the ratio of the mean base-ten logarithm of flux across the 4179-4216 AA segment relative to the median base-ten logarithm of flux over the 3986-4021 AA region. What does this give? 0.50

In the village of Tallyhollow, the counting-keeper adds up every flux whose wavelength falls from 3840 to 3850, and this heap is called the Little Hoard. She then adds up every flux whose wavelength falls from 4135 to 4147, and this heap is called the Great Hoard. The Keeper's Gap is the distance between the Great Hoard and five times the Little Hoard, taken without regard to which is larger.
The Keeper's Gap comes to 157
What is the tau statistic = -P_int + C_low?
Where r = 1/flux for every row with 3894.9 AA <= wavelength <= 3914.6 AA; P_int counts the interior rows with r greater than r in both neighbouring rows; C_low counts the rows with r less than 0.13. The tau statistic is 0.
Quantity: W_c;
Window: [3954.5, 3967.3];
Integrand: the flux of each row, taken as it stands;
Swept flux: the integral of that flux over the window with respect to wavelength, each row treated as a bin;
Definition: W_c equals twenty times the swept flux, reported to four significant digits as 1471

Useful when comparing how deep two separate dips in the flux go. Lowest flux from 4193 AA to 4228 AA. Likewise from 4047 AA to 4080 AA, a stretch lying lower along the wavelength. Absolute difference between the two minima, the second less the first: 1.4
